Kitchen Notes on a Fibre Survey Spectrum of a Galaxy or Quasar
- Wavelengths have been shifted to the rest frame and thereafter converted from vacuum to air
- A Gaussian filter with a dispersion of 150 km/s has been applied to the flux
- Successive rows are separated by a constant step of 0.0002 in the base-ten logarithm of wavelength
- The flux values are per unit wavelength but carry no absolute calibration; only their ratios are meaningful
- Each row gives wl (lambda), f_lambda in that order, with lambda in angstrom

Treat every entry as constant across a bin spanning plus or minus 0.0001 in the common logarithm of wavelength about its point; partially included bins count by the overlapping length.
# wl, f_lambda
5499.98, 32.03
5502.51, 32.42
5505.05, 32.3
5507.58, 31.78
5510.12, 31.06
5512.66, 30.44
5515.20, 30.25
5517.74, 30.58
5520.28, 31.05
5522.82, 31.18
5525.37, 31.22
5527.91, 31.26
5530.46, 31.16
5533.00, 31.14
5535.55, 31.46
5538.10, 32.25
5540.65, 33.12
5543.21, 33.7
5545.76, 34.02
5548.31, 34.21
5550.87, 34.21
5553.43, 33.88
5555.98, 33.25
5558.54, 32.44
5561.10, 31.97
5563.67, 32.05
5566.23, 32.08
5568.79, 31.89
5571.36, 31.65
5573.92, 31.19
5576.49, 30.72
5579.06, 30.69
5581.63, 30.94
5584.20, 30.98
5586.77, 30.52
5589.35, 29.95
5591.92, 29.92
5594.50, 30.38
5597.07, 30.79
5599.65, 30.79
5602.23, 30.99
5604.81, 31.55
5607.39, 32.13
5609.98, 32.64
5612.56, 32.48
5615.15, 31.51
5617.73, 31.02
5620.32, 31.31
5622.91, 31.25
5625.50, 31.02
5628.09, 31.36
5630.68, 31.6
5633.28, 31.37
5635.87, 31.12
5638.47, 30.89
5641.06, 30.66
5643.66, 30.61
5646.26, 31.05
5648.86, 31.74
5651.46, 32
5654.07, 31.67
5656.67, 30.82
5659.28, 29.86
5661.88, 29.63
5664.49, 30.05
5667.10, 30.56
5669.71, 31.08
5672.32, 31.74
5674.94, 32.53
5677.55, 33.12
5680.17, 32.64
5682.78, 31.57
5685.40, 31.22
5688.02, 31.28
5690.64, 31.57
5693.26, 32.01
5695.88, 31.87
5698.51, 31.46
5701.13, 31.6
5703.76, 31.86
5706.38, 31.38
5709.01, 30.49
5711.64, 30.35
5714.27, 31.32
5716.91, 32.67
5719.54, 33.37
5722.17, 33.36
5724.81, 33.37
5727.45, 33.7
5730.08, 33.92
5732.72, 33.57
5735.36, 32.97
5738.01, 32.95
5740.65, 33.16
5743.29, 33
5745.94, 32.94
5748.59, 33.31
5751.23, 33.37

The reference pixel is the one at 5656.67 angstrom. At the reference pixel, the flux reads 30.82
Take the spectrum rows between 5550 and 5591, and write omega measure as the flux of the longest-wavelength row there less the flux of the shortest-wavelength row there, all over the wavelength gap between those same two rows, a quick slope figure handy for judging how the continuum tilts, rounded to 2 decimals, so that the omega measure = -0.11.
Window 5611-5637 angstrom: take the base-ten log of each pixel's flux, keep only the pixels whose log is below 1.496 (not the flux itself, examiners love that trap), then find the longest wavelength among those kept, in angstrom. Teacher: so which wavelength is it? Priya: 5635.87 angstrom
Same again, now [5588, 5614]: 5602.23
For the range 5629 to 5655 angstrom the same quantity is 5646.26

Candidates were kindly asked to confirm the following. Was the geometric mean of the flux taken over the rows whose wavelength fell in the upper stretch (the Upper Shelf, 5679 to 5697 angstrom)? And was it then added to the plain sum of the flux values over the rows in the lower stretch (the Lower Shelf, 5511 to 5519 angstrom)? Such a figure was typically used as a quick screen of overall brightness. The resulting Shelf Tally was 123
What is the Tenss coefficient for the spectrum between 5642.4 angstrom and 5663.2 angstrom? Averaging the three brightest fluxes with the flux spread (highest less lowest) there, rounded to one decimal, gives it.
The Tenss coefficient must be 17.1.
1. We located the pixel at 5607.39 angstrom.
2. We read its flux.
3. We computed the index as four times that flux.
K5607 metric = 129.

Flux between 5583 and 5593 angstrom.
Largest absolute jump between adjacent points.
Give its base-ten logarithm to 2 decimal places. -0.24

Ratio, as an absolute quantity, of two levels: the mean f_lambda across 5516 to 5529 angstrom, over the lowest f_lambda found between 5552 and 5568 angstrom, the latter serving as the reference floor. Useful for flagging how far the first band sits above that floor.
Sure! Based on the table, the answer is 0.97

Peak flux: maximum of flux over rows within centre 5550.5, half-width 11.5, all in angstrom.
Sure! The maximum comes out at 34.21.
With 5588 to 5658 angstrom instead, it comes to 32.64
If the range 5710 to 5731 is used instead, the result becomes 33.92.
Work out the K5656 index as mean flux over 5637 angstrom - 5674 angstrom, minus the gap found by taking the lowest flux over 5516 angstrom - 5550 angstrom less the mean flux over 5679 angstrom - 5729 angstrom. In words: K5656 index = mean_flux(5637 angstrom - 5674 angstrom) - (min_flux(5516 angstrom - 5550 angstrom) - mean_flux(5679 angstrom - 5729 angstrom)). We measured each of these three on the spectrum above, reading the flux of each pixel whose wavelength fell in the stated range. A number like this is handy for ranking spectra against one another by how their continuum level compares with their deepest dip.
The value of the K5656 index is 32.3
